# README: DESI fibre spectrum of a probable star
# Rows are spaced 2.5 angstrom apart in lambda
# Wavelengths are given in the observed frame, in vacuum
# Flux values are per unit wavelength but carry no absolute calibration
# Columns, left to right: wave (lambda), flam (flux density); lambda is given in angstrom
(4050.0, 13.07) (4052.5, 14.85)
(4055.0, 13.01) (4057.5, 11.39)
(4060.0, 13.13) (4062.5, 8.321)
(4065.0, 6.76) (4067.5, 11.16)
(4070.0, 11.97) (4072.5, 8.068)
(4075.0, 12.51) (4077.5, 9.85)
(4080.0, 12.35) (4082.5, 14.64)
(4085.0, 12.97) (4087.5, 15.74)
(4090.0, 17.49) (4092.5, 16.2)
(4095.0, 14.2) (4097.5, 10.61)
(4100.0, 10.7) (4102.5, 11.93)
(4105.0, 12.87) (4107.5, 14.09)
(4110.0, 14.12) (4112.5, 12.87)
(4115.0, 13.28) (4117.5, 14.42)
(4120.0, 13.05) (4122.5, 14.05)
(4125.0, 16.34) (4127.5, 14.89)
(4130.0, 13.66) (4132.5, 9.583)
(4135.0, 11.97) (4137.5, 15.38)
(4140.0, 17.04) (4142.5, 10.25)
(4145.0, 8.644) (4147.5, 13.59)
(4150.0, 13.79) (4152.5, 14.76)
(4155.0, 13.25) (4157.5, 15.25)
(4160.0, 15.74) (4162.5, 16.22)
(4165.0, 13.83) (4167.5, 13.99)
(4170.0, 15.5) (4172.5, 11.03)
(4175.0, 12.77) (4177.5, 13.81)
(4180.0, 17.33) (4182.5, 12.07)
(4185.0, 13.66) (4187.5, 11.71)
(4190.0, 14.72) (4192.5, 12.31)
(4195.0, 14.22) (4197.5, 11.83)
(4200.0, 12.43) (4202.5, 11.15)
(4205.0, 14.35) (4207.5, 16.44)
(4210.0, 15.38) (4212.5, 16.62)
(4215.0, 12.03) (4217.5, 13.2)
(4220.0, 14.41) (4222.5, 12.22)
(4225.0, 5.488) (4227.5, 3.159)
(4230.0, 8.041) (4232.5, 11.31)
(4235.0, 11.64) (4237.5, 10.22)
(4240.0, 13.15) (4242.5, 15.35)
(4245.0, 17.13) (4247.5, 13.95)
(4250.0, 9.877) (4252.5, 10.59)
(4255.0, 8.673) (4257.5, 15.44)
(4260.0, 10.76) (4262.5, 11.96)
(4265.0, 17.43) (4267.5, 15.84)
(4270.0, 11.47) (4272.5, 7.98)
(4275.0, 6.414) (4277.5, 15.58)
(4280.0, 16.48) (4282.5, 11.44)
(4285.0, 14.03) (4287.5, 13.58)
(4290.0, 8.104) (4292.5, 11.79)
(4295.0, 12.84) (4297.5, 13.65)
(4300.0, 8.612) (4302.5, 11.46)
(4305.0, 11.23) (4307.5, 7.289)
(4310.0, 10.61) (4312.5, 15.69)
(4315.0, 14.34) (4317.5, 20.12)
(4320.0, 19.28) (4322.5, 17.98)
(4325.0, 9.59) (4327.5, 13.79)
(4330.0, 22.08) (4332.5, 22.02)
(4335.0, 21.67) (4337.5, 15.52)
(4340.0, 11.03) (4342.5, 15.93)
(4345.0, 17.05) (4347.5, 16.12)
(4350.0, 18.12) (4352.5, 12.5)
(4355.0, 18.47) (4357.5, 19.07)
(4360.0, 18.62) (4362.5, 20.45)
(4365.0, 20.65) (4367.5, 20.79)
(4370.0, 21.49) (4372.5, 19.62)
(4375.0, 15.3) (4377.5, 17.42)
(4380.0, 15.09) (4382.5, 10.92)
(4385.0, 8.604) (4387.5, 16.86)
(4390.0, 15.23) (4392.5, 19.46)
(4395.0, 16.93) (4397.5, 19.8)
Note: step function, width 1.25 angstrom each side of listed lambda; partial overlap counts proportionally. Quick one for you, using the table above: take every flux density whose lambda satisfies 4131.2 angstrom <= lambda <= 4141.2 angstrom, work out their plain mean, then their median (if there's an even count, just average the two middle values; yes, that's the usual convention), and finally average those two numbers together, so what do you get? 13.6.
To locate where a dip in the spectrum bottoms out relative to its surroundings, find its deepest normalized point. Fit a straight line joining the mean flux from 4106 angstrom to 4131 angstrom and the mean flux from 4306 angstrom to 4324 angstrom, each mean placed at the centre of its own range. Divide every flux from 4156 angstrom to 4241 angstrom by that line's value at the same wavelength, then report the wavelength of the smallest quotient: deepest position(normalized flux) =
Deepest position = 4227.5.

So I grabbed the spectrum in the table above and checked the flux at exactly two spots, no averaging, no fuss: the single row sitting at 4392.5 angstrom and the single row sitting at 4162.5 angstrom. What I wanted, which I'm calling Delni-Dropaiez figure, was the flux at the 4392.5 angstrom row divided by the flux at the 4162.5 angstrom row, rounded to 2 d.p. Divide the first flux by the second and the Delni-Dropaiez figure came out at 1.20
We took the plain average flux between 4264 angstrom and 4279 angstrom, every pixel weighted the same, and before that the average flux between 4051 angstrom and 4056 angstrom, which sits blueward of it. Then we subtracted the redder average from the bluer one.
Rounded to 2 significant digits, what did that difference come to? 1.5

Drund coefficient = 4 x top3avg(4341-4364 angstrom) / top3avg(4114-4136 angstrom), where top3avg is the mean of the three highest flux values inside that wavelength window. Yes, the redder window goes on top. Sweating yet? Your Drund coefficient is 5.1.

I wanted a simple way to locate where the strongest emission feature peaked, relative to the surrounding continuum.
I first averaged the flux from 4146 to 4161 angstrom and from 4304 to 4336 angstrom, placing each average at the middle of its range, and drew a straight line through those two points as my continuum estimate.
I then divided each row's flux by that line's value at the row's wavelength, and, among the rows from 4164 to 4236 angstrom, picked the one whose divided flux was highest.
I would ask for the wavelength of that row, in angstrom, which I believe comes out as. 4180.0 angstrom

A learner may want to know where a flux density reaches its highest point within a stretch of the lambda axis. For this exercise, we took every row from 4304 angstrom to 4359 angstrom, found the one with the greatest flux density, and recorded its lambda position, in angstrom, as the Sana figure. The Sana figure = 4330.0 angstrom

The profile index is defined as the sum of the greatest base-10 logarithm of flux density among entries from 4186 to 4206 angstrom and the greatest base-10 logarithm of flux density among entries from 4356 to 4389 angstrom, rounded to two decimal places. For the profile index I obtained 2.50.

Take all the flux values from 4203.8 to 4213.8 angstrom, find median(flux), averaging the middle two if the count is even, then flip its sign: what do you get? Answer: -15.9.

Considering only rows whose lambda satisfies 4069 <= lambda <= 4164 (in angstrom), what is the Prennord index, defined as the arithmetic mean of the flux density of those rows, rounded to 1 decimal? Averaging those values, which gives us 13.4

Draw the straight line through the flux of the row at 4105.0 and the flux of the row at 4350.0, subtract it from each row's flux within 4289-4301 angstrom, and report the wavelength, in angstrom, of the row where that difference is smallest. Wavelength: 4290.0 angstrom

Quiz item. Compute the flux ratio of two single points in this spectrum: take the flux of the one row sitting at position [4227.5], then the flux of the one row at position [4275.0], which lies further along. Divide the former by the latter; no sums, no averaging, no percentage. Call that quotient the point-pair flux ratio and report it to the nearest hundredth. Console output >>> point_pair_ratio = 0.49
